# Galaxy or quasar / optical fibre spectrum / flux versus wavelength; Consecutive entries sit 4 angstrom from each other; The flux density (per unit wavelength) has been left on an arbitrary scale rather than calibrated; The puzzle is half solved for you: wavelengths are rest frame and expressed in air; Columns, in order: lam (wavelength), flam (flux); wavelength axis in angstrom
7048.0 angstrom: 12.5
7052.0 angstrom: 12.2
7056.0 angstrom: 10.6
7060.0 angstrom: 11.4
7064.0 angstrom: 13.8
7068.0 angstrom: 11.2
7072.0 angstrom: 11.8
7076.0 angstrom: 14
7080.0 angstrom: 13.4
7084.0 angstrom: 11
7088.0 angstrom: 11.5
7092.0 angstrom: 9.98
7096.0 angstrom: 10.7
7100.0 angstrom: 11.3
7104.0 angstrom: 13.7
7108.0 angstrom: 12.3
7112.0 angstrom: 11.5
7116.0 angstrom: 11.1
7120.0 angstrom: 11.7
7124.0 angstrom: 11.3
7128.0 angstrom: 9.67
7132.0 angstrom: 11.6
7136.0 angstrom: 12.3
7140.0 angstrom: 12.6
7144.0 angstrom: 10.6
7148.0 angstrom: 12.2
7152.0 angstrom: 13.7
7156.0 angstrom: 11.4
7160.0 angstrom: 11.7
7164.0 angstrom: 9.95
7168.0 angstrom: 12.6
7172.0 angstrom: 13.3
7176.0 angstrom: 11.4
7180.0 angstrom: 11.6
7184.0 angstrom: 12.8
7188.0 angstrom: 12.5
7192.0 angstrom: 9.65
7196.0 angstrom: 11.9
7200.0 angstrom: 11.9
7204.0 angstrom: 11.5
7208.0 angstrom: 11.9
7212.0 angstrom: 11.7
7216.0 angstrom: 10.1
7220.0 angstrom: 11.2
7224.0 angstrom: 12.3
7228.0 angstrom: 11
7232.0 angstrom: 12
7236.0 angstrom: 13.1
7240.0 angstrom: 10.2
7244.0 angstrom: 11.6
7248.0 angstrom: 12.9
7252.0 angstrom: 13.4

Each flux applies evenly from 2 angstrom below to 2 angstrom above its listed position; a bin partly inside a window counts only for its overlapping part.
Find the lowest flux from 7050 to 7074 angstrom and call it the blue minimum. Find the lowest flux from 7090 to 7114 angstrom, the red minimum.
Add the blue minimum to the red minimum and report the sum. 20.6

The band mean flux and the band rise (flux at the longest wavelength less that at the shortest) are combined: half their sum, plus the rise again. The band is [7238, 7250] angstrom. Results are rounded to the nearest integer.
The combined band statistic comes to 10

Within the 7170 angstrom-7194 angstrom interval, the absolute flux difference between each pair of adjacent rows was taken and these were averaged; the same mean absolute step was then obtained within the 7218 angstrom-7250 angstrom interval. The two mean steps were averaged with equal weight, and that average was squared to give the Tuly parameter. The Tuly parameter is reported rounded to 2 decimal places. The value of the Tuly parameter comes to 1.87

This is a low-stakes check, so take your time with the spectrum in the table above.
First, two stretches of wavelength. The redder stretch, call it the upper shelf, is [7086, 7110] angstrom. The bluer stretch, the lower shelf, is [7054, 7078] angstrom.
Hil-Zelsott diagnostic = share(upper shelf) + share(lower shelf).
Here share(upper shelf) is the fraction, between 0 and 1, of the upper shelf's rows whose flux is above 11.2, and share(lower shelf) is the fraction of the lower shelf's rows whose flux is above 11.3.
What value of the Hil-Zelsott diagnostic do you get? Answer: 1.3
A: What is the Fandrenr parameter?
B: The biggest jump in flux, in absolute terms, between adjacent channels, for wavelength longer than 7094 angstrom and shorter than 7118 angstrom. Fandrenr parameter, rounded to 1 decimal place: 2.4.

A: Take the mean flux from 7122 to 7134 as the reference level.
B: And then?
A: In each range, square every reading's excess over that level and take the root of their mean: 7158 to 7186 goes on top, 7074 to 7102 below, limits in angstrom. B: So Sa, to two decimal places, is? 0.92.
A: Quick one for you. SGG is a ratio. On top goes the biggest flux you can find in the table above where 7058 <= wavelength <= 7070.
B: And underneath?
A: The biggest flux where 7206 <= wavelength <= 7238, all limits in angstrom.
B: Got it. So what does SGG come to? 1.05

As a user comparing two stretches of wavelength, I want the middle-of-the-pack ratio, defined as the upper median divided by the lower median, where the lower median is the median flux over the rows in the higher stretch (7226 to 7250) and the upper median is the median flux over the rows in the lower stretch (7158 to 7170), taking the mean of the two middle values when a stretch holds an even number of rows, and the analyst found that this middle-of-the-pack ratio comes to 0.99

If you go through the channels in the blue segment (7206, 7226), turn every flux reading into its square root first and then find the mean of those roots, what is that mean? 3.38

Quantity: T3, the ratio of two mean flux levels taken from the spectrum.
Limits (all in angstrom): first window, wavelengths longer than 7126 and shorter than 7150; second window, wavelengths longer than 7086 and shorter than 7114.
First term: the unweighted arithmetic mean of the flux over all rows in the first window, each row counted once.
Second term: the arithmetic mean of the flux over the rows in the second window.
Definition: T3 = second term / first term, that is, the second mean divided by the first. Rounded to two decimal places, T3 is 1.01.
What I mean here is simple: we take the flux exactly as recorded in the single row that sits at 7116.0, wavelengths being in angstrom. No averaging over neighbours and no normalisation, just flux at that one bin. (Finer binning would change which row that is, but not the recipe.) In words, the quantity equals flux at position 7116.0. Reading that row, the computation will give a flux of 11.1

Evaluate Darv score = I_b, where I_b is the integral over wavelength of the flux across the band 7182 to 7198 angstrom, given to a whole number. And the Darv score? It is 187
